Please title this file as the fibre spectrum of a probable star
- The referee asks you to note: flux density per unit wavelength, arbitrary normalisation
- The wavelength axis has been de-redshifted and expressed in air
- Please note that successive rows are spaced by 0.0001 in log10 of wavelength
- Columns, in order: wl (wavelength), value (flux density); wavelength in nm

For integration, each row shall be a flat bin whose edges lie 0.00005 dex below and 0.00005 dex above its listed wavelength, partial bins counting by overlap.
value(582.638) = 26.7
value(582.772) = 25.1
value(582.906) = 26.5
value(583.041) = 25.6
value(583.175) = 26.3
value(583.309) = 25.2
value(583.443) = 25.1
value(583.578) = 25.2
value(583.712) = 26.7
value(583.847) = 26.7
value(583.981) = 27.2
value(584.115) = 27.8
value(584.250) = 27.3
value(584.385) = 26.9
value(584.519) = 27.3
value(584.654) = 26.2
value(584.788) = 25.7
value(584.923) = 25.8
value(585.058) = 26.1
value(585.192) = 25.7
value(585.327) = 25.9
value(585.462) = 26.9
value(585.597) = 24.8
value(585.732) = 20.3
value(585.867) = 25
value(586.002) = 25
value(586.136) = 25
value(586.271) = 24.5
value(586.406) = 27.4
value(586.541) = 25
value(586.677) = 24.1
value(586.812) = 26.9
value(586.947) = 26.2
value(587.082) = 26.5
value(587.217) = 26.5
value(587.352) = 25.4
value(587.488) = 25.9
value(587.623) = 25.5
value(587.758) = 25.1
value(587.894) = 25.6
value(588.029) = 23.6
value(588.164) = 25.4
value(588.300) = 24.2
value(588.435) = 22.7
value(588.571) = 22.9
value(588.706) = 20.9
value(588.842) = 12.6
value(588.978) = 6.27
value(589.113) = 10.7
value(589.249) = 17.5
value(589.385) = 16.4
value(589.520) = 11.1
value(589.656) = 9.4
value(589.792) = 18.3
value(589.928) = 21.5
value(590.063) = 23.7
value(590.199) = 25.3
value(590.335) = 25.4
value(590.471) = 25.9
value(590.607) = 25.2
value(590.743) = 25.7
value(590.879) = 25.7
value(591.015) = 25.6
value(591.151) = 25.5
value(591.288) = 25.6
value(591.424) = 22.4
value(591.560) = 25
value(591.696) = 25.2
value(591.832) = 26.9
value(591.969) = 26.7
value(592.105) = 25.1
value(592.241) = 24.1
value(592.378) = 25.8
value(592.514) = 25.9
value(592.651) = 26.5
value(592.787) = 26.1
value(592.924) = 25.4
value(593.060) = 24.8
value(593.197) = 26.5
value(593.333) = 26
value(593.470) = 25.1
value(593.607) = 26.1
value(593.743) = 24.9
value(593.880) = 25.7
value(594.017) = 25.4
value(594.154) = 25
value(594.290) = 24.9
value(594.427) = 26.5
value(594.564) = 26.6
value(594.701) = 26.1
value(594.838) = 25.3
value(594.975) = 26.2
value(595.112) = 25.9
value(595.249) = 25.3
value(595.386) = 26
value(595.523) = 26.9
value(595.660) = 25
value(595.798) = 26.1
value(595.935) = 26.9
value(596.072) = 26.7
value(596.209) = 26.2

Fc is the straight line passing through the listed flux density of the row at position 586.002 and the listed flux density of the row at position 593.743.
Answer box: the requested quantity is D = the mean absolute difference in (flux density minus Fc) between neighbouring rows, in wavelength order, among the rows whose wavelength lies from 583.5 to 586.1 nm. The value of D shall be 1.0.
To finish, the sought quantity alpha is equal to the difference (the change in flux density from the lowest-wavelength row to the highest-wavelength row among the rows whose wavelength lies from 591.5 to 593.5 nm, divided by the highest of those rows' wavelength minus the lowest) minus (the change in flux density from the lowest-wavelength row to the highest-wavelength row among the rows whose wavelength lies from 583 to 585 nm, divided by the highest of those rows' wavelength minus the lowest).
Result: -0.1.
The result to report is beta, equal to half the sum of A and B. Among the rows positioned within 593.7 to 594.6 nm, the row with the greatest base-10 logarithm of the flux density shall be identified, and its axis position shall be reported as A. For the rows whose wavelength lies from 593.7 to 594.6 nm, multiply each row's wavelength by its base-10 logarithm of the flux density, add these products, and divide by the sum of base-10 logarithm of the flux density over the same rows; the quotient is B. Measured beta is 594.36 nm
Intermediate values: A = 594.564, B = 594.16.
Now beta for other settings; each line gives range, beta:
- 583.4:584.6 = 584.05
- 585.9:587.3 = 586.51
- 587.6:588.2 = 587.89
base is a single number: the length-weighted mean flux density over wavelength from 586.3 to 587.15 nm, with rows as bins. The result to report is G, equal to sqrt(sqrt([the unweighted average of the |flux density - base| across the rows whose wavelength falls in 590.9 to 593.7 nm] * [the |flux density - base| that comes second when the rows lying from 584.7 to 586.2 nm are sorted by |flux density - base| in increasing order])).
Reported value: 0.57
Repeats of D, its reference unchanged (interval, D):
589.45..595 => 1.1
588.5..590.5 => 3.7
